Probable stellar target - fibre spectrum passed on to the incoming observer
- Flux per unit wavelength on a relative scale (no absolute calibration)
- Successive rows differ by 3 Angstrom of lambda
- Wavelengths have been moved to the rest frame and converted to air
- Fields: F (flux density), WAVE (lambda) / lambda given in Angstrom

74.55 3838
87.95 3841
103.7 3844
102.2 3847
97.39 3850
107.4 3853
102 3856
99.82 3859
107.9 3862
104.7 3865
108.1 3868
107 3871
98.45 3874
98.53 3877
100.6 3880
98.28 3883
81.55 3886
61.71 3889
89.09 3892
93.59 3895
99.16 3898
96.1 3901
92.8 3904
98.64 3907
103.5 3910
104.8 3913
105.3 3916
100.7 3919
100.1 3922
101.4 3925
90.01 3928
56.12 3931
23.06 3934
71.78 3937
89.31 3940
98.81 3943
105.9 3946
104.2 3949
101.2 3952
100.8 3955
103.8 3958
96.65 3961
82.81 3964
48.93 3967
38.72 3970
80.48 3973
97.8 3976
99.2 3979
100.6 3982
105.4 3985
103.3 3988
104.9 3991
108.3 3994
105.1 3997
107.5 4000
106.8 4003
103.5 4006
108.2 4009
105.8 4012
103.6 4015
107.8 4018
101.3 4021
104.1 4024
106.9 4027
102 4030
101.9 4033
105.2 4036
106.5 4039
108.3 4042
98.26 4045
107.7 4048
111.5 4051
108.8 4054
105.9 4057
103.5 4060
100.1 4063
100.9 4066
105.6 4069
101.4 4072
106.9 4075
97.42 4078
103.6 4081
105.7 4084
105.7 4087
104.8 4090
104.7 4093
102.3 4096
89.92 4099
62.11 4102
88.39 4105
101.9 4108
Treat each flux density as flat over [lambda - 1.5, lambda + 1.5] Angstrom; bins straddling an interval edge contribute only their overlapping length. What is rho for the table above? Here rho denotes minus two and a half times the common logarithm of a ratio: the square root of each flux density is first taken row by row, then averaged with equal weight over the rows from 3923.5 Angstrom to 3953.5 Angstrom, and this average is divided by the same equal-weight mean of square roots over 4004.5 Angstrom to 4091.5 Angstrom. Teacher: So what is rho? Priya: 0.14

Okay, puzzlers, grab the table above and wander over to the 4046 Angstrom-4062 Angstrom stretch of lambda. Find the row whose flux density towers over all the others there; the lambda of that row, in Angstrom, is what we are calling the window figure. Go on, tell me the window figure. 4051 Angstrom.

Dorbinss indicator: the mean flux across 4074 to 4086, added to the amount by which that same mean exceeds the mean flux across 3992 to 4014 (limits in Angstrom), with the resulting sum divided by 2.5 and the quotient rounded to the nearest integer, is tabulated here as 40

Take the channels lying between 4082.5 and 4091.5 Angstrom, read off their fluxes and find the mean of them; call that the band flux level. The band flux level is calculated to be 105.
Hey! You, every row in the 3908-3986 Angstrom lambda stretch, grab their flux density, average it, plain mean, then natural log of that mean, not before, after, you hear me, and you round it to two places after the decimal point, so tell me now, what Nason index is 4.49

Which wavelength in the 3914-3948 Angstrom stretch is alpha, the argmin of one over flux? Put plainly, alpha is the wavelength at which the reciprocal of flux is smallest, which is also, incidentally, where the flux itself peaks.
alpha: 3946 Angstrom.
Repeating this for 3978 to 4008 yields 3994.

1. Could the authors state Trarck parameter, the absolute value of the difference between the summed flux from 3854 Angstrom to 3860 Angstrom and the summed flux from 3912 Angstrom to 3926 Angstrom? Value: 310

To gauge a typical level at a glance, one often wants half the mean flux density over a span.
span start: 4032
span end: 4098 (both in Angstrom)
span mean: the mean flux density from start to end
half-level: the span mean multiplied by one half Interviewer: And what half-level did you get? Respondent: 52.2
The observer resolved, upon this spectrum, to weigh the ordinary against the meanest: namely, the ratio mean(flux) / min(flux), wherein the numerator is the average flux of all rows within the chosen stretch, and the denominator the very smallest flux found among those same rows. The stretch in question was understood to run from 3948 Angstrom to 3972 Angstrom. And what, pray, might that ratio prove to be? 2.2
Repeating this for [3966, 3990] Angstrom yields 2.2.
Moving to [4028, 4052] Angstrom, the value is 1.1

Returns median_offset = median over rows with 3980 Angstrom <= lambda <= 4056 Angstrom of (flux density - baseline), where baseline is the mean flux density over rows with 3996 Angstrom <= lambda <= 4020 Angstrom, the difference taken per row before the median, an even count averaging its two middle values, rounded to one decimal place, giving -0.6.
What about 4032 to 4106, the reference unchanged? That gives -1.3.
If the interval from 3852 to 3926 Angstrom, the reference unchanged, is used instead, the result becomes -5.9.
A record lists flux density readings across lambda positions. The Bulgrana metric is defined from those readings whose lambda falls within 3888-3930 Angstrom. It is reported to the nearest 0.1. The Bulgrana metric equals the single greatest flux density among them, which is 105.3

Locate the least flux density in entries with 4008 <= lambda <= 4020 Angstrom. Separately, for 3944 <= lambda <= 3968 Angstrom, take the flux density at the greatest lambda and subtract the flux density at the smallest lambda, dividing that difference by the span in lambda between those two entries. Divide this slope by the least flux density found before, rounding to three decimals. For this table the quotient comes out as -0.026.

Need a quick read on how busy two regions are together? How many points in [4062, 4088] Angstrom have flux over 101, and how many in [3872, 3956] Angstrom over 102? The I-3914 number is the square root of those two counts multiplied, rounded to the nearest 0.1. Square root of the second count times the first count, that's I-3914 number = 5.5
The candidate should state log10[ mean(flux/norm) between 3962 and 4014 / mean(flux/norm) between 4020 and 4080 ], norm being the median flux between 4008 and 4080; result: -0.042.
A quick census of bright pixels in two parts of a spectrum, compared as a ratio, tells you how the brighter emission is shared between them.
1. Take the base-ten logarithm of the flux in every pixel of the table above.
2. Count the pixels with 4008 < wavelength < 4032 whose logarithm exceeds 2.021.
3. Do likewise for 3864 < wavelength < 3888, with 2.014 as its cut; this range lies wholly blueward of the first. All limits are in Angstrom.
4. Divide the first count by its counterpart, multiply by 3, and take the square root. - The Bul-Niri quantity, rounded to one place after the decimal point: 2.0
